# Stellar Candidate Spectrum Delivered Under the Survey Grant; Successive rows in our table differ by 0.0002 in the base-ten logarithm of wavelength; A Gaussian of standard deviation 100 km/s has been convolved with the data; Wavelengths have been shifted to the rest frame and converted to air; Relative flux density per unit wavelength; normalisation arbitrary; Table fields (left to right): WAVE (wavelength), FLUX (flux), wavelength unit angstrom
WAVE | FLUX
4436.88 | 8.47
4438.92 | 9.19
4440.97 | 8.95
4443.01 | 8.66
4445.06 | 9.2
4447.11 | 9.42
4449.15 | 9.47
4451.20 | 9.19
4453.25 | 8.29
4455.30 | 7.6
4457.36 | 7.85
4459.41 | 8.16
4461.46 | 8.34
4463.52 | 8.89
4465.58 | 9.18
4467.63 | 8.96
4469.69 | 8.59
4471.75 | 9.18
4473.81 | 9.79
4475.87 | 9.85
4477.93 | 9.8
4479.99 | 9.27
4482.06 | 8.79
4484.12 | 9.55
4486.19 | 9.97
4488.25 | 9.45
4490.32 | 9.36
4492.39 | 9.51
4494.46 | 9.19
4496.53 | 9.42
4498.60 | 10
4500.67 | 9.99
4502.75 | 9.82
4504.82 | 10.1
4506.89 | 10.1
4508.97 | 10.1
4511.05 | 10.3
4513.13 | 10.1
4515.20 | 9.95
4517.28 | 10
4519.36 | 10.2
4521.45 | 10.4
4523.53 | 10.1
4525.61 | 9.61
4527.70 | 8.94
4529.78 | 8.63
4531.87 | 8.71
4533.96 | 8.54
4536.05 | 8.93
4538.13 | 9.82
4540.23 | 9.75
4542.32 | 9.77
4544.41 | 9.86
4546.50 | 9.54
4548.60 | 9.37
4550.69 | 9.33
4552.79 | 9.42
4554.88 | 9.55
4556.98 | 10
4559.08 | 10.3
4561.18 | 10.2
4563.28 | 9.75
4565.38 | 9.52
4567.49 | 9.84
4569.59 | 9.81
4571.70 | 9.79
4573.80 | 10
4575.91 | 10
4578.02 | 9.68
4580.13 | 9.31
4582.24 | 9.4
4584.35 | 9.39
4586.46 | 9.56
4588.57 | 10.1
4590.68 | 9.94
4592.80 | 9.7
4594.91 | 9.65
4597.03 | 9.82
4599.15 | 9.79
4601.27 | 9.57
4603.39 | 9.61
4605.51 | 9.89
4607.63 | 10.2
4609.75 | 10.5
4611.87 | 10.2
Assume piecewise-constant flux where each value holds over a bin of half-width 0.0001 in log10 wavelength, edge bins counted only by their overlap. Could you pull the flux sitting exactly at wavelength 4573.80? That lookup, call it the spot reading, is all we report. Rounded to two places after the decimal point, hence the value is 10.00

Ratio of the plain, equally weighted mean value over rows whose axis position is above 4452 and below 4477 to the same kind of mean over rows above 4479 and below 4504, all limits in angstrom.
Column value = 0.92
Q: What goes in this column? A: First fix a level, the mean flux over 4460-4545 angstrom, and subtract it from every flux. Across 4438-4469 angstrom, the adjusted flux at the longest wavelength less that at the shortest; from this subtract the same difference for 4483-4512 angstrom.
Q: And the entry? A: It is -1.0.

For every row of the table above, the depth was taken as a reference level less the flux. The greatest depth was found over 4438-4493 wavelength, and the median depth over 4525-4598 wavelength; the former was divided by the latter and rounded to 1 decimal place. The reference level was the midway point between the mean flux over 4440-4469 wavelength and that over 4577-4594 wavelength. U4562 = -3.2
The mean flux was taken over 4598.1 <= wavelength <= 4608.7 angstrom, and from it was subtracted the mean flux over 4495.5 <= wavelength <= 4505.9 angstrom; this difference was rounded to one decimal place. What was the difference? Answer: -0.1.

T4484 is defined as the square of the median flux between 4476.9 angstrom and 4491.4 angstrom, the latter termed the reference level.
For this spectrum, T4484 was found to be 89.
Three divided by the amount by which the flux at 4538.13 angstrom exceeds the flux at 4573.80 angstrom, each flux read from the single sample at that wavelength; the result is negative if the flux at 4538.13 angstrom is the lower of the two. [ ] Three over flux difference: -17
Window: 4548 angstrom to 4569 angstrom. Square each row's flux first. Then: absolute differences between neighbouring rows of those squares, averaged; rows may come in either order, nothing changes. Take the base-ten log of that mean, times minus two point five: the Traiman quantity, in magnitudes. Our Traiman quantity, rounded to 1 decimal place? -1.7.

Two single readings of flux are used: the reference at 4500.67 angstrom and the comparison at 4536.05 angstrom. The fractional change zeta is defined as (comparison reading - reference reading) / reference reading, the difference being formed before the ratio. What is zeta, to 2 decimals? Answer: -0.11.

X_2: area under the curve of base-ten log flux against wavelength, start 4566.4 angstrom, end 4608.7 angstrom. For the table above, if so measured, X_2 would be 41.8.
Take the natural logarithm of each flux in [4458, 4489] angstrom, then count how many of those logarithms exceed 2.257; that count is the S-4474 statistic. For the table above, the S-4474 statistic 4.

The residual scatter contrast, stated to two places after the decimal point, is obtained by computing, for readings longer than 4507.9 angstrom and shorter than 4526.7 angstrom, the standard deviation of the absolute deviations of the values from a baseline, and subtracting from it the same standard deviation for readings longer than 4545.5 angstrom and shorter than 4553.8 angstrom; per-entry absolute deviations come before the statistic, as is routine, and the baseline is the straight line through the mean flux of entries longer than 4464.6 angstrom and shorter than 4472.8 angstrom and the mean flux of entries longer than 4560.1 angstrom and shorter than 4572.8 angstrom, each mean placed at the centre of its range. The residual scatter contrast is 0.14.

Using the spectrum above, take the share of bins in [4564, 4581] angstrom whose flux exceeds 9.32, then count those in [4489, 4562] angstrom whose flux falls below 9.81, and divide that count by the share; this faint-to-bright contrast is 19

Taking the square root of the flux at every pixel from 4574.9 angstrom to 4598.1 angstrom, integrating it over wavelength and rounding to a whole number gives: 72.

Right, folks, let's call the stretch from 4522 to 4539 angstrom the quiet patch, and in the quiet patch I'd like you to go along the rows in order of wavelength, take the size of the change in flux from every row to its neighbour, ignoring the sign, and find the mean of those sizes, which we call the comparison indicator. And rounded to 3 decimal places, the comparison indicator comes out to 0.429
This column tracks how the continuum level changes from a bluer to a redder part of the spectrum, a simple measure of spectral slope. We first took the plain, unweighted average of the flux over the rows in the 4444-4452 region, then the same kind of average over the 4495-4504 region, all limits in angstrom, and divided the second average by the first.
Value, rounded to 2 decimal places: 1.05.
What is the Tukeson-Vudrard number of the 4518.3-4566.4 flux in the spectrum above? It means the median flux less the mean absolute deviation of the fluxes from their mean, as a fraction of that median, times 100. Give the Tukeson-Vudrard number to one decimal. 95.6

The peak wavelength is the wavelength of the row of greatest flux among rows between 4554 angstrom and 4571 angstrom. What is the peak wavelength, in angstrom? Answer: 4559.08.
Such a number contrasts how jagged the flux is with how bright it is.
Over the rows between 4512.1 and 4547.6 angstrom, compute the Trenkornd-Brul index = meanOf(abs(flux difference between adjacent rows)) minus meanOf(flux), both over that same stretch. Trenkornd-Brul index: -9.30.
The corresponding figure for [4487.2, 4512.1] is -9.59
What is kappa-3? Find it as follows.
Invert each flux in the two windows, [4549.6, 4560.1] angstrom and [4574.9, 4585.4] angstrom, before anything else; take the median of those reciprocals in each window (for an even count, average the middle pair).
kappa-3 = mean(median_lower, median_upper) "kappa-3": 0.106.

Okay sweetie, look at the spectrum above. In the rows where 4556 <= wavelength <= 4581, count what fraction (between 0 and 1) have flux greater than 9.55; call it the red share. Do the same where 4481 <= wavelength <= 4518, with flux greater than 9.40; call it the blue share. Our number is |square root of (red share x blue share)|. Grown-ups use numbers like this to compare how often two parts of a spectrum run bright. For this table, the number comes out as 0.83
